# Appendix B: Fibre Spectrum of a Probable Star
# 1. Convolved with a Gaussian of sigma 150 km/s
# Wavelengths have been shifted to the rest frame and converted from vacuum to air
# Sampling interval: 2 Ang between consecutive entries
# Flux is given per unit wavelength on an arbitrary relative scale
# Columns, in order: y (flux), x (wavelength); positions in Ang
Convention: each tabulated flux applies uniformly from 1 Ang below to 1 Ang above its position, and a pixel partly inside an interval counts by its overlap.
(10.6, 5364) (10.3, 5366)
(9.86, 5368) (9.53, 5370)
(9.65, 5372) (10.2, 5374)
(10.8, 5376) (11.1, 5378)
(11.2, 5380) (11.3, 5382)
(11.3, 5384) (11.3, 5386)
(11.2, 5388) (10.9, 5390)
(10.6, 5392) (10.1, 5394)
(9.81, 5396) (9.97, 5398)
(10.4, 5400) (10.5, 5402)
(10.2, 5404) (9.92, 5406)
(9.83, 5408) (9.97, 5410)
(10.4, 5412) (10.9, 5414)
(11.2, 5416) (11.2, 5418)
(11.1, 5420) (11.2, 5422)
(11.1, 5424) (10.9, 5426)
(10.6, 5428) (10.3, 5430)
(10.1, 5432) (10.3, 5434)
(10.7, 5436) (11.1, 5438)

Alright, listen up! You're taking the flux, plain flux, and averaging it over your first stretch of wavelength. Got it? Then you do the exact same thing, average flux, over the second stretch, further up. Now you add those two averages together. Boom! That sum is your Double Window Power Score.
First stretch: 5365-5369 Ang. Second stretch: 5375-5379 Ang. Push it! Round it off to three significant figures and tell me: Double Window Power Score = 21.0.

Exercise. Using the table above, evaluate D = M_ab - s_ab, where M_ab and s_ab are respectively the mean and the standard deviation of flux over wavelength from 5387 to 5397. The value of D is 10.0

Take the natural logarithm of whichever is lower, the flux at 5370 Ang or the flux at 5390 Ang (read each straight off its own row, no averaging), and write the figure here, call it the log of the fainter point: 2.25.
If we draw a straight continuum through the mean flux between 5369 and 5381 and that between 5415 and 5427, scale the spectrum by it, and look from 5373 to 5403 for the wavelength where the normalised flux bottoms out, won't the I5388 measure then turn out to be 5396 Ang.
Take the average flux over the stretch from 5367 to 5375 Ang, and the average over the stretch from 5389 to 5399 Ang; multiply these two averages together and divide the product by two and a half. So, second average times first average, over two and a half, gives 40.3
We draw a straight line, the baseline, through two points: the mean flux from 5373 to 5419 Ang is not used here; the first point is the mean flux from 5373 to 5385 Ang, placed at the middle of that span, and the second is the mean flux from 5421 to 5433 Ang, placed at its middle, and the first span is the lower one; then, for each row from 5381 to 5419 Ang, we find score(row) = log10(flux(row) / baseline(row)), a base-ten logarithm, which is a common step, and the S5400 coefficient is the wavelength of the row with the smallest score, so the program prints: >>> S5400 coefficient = 5396 Ang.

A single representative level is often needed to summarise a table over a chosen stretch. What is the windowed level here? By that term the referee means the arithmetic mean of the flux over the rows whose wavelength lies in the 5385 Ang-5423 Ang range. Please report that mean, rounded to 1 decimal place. 10.6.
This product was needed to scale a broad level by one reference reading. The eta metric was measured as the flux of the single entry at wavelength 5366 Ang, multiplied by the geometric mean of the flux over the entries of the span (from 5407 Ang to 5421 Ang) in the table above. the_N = 110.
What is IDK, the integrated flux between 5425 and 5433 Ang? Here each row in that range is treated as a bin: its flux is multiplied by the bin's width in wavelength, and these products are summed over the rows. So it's 84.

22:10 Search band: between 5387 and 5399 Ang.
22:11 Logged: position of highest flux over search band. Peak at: 5388 Ang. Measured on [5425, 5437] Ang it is 5426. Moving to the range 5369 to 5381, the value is 5380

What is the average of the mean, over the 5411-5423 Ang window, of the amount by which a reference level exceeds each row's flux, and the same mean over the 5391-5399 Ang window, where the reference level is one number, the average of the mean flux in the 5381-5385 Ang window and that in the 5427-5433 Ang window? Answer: 0.26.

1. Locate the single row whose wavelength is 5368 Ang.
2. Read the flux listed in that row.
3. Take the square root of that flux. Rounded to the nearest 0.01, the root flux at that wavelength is 3.14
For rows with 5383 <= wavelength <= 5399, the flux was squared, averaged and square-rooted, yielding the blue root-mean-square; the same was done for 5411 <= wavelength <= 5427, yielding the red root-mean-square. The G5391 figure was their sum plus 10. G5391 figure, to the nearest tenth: 31.7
